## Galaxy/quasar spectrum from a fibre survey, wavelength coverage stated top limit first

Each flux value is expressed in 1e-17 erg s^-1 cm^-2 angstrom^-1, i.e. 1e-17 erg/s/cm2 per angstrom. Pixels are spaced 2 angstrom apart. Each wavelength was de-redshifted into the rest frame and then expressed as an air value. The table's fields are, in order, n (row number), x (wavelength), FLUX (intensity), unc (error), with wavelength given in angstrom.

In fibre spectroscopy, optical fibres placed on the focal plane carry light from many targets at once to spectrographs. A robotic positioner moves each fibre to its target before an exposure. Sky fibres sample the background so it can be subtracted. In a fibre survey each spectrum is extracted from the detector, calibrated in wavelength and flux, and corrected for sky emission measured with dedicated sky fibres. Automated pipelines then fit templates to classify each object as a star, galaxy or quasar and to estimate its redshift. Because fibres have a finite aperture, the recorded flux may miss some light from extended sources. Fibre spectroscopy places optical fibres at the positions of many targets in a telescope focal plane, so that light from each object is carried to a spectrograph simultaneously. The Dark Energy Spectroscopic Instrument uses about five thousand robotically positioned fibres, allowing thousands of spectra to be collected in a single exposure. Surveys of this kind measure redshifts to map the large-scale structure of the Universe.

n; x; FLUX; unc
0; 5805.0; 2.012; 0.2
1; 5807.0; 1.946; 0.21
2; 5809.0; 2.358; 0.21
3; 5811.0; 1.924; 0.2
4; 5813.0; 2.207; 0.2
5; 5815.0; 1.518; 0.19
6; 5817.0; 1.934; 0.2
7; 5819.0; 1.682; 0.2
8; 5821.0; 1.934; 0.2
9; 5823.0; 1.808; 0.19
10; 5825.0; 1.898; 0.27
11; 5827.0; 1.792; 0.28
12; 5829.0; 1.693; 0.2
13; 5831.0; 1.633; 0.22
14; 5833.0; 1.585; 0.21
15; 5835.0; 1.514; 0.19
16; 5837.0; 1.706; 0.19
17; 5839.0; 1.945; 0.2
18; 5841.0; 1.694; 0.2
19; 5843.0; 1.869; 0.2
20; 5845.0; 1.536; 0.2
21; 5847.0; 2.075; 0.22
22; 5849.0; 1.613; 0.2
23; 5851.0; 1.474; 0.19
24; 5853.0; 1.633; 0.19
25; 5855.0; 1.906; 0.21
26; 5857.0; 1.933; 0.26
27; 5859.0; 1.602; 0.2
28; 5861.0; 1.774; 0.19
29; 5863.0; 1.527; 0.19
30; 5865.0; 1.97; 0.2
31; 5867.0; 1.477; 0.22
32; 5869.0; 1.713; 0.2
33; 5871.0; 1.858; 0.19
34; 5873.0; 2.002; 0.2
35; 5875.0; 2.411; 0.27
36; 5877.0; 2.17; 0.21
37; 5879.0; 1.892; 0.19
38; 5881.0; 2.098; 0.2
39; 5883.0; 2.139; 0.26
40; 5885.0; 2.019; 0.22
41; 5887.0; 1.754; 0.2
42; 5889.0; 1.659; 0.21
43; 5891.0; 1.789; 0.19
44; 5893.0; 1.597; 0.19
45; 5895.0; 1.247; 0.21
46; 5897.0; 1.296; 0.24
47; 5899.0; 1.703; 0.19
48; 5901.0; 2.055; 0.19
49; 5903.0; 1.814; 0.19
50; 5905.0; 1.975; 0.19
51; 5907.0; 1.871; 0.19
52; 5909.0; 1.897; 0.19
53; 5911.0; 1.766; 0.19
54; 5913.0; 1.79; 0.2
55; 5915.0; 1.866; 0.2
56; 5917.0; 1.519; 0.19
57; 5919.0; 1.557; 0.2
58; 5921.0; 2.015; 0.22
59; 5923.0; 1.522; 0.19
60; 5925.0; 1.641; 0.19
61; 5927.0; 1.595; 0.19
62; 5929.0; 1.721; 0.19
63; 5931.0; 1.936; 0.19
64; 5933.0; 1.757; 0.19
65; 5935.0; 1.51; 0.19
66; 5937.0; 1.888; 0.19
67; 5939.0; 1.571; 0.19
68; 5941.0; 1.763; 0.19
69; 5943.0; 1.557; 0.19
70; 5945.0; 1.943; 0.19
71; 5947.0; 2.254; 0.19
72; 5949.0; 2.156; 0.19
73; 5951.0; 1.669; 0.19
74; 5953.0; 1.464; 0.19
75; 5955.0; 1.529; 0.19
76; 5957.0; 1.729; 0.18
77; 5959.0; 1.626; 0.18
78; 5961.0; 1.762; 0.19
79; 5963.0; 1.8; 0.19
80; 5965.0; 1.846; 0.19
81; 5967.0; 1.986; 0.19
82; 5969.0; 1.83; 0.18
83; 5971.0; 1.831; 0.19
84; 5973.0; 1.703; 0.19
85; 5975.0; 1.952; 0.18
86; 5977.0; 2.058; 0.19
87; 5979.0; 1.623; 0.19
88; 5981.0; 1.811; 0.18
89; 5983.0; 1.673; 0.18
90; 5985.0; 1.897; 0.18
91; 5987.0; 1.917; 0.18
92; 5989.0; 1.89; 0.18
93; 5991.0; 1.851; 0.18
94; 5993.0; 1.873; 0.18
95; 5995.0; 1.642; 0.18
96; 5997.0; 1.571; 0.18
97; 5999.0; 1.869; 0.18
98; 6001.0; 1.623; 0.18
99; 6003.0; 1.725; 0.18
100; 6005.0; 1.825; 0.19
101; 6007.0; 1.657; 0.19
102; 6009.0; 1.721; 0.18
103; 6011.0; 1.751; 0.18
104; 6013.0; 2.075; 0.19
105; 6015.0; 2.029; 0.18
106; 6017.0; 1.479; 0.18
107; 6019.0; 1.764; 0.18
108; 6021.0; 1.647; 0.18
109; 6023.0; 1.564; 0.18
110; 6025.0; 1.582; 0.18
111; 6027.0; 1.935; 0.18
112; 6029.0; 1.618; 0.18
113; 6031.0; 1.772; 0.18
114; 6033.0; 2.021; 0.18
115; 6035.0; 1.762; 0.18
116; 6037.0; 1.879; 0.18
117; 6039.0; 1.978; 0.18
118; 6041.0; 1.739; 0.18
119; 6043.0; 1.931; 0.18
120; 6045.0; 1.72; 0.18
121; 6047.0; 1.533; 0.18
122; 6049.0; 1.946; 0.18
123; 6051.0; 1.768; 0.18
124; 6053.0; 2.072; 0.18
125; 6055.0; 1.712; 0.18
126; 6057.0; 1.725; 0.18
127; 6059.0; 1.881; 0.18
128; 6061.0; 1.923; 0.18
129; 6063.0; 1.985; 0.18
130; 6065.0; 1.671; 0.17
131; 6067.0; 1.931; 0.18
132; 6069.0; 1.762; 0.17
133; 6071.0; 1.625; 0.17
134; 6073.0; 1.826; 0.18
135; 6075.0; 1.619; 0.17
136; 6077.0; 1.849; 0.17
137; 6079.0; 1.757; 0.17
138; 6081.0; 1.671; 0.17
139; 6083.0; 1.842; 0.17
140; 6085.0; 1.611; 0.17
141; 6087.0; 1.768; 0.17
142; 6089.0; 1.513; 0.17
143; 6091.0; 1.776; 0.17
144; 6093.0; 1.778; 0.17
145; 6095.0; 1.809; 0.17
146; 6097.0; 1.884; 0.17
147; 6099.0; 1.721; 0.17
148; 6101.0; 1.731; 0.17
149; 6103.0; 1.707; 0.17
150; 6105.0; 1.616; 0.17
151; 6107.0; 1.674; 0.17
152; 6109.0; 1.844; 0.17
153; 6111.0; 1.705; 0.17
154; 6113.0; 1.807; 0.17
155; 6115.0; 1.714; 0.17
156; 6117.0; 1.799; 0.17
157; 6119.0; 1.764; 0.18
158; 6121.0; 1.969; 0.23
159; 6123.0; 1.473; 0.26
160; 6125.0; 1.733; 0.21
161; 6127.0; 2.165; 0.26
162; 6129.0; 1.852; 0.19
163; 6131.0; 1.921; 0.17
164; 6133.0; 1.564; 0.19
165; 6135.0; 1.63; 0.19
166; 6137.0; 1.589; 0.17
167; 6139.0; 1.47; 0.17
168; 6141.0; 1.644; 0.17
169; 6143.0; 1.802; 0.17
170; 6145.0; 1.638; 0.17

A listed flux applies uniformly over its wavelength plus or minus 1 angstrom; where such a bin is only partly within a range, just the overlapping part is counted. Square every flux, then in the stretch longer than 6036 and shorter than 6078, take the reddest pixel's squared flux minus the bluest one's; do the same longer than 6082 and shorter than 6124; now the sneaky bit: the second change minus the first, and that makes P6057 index -1.1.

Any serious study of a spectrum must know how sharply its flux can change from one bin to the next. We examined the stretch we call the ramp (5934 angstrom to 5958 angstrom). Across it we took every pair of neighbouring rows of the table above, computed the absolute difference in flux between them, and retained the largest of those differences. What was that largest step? 0.487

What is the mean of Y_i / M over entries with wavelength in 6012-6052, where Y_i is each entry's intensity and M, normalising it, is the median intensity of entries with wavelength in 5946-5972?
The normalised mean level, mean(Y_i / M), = 0.99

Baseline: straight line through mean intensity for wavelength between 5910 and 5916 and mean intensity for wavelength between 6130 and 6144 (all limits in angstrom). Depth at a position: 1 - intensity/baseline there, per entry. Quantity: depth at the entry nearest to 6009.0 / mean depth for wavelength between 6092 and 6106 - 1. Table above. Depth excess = -1.3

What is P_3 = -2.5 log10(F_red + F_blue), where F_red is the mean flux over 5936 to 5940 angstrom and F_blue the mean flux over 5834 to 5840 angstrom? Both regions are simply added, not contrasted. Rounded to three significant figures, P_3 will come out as -1.34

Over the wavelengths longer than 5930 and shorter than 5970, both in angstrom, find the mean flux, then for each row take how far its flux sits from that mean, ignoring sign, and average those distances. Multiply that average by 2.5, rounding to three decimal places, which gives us 0.407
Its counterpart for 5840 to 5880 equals 0.505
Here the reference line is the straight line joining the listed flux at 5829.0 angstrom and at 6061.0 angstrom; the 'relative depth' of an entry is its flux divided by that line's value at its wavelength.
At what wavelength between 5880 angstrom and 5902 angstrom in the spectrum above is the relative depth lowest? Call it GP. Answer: 5895.0 angstrom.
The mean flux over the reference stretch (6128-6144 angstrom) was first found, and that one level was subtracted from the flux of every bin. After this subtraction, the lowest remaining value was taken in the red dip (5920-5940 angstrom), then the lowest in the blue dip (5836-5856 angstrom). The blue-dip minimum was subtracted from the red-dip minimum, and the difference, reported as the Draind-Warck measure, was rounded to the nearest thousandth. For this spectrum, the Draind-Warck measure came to 0.036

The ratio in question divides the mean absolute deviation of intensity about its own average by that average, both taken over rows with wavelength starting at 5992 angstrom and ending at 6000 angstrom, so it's 0.076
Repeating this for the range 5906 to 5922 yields 0.072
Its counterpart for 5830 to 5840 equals 0.071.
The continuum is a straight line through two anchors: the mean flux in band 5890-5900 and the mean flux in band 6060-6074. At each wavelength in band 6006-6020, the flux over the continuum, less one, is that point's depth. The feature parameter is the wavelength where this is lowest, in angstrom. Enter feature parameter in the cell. 6017.0 angstrom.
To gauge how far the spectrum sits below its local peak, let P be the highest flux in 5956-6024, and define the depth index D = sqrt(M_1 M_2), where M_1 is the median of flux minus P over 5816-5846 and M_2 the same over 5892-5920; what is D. 0.33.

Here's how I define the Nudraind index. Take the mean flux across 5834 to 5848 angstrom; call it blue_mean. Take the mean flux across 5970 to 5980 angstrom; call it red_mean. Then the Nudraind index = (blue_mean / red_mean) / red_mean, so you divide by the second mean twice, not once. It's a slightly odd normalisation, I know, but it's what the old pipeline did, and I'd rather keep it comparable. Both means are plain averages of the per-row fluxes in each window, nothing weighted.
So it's 0.524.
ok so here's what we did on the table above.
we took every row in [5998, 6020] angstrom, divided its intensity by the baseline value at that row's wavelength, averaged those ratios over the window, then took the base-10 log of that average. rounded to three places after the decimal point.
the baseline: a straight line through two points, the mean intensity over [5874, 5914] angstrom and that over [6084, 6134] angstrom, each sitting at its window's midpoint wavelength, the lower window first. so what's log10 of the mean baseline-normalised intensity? -0.006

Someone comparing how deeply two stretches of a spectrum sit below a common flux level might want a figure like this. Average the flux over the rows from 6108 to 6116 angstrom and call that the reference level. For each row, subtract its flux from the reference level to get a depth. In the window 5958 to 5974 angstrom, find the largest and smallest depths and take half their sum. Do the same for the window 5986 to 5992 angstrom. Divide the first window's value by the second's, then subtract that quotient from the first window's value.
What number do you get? 0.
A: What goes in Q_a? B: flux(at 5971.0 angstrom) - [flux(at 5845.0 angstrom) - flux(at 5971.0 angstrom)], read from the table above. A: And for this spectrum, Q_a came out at 2.13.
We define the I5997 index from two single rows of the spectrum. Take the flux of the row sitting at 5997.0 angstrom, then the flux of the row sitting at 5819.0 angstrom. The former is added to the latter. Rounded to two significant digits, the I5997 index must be 3.3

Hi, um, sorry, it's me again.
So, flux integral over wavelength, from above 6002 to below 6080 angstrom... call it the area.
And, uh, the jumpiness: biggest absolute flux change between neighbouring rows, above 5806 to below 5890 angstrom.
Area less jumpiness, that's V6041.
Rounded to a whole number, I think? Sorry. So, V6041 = 139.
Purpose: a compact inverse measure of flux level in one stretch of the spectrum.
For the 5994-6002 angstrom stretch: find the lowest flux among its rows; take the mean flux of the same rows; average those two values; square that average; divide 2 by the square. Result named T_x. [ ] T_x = 0.76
